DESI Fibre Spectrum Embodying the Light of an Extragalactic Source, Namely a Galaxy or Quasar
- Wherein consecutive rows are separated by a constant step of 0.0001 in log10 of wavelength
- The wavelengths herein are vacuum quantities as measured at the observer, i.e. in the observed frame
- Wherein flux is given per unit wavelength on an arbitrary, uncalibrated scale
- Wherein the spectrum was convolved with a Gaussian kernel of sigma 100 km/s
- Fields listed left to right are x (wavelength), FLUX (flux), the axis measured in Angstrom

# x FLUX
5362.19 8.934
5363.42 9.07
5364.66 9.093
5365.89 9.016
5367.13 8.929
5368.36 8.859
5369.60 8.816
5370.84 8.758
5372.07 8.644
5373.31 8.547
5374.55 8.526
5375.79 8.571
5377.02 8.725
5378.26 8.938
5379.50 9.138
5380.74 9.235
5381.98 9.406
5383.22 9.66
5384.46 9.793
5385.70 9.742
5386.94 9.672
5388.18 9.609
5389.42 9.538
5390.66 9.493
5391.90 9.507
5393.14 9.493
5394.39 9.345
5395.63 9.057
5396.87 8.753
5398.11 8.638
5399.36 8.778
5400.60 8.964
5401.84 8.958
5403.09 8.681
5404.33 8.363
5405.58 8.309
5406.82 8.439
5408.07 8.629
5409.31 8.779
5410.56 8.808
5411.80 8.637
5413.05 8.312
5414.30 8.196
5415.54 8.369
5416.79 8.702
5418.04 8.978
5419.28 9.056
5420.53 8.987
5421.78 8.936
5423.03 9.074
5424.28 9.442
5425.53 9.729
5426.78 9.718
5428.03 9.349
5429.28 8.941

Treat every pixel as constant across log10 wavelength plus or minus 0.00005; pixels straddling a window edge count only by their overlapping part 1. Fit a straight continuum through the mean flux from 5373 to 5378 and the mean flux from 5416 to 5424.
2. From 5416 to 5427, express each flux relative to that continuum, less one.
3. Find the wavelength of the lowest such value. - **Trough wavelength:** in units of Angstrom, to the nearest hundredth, 5416.79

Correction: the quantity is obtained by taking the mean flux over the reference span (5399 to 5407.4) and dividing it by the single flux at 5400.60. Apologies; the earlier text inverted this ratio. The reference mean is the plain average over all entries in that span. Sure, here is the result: 0.964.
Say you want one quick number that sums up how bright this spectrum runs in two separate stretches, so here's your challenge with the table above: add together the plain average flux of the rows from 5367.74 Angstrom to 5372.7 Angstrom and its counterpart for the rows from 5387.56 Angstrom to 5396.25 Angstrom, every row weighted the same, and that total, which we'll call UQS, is 18.2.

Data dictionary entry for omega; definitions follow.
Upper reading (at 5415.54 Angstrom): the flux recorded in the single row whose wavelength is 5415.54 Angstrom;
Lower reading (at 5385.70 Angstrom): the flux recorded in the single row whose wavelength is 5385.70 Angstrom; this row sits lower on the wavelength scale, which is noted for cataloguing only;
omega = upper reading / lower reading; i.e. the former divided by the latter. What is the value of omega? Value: 0.86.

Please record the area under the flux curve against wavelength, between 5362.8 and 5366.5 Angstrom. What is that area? 33.6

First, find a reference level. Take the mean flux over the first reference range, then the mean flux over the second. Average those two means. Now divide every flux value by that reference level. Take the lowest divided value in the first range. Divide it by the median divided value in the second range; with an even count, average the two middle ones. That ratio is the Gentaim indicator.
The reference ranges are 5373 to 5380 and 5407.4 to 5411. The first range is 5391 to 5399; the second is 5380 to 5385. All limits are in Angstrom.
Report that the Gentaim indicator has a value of 0.91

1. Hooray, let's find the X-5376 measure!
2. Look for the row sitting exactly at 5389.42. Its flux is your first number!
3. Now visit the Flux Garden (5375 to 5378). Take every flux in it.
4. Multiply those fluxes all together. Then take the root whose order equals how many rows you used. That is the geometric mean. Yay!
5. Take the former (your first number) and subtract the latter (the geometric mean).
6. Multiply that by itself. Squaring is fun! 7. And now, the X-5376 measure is 0.79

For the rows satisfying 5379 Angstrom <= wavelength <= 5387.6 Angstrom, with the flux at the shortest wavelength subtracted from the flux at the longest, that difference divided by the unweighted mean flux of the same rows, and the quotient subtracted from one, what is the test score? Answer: 0.94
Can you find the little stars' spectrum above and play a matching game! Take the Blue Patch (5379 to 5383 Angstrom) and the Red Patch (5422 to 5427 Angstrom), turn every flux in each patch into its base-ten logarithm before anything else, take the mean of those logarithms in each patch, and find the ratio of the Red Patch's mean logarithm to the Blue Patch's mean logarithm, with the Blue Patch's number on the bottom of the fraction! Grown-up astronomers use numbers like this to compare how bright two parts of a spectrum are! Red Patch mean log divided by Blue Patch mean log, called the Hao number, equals 1.01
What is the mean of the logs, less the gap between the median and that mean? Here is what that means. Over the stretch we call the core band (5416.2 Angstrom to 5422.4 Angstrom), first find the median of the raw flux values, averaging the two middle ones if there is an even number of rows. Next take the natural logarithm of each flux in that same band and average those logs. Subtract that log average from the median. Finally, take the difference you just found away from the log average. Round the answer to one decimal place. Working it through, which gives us -4.6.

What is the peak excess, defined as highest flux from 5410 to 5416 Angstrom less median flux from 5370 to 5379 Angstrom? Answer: 0.16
